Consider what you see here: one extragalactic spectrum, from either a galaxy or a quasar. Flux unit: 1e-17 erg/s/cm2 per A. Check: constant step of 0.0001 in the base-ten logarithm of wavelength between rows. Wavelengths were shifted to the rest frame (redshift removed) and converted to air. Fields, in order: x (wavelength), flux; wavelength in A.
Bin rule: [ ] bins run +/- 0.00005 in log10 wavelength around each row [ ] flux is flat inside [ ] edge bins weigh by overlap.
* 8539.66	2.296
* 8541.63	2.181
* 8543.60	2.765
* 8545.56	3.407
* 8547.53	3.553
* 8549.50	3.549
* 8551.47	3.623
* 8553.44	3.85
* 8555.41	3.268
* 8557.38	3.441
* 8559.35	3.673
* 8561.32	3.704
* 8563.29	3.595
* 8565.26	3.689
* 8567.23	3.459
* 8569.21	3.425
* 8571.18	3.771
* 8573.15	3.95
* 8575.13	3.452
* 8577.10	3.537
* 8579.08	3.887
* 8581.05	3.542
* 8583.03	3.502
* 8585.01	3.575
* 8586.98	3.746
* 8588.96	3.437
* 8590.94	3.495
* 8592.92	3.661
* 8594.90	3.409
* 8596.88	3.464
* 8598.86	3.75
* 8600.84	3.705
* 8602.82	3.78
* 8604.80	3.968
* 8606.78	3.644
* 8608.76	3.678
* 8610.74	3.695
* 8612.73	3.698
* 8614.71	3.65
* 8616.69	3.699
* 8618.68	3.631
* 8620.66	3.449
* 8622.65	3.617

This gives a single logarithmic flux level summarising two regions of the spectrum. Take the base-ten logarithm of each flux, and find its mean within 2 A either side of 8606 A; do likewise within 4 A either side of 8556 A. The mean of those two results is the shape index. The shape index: 0.565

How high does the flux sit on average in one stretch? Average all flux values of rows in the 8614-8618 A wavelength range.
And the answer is 3.67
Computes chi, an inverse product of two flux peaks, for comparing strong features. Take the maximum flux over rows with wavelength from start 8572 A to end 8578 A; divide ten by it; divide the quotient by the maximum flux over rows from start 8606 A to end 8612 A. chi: 0.685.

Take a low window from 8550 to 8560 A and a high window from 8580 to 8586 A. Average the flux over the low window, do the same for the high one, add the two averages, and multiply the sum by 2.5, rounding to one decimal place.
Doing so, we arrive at 17.8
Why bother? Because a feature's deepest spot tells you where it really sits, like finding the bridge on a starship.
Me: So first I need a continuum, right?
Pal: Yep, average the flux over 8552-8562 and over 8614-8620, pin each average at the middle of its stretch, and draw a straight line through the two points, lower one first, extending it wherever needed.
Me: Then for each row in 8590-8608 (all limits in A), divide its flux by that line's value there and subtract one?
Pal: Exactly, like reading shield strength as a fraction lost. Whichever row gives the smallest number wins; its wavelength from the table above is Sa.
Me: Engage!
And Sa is 8594.90 A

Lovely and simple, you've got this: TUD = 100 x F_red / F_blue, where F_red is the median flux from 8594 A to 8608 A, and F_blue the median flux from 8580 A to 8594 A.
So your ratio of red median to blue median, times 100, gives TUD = 105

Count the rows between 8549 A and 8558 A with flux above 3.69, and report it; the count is 1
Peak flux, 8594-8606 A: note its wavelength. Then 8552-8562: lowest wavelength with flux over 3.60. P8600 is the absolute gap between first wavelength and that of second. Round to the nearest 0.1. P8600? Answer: 51.4 A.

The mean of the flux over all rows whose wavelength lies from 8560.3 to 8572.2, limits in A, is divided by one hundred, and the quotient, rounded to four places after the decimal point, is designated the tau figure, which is 0.0361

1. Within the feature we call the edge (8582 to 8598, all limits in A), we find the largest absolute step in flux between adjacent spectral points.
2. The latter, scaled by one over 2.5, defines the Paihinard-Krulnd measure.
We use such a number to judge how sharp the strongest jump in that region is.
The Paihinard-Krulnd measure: 0.12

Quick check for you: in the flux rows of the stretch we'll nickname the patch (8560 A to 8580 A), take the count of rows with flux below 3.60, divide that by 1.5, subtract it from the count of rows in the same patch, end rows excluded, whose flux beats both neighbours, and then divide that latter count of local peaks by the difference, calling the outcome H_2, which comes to -1.5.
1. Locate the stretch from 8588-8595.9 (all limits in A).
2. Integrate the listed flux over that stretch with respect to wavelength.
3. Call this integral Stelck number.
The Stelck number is 28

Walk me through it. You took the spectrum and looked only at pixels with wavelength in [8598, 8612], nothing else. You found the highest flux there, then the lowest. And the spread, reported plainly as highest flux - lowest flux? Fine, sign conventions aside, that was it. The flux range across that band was 0.32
